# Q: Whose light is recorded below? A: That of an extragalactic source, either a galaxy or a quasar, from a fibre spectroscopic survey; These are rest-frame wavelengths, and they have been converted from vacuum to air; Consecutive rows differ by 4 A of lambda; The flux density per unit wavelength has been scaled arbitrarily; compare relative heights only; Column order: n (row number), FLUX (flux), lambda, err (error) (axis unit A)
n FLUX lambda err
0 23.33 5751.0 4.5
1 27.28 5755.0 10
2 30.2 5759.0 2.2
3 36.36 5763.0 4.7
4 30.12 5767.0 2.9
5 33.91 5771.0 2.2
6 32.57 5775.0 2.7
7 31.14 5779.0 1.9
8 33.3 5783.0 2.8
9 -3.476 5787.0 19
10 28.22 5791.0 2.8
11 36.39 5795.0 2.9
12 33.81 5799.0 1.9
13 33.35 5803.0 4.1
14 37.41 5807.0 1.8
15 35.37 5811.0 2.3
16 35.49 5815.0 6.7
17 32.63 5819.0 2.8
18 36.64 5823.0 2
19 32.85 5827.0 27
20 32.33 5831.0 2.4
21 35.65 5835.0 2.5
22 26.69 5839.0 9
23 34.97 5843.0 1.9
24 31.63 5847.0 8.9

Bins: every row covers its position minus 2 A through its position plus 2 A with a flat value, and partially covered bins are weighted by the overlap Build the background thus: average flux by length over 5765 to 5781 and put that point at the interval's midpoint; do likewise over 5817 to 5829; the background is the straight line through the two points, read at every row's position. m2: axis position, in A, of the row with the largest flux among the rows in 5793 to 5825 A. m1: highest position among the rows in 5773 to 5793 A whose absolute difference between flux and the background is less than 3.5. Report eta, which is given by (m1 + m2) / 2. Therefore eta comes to 5795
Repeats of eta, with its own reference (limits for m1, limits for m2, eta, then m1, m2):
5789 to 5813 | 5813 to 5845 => 5817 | 5811.0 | 5823.0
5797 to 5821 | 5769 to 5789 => 5795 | 5819.0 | 5771.0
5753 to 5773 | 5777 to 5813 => 5789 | 5771.0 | 5807.0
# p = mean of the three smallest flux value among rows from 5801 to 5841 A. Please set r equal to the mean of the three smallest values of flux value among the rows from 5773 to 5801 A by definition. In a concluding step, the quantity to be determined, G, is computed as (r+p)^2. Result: 2418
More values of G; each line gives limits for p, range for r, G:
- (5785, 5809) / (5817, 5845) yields 2491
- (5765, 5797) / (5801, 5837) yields 2590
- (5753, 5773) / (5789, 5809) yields 3720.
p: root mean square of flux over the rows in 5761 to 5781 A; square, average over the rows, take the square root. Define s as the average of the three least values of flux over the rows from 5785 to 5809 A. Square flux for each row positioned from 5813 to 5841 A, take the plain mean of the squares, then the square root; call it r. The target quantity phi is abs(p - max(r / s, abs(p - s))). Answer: 19.4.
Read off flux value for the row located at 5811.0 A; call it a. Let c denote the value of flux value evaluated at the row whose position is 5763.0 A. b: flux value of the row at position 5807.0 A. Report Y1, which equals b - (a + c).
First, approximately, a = 35.37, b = 37.41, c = 36.36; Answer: -34.3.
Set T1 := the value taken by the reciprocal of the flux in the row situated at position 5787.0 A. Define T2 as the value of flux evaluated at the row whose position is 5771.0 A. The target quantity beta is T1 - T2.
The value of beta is -34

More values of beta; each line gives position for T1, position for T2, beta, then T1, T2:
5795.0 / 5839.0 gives -27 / 0.027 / 26.69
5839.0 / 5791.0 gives -28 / 0.037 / 28.22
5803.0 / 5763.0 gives -36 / 0.030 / 36.36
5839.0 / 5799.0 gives -34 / 0.037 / 33.81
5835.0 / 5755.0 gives -27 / 0.028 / 27.28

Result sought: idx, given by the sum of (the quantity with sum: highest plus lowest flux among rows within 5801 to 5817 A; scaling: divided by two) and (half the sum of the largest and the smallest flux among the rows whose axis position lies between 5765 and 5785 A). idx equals 67.4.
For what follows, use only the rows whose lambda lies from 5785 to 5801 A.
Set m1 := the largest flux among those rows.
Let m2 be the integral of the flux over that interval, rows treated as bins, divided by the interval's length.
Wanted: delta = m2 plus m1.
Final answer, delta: 60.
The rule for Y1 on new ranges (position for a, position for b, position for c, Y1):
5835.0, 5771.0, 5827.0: -34.6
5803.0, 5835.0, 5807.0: -35.1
